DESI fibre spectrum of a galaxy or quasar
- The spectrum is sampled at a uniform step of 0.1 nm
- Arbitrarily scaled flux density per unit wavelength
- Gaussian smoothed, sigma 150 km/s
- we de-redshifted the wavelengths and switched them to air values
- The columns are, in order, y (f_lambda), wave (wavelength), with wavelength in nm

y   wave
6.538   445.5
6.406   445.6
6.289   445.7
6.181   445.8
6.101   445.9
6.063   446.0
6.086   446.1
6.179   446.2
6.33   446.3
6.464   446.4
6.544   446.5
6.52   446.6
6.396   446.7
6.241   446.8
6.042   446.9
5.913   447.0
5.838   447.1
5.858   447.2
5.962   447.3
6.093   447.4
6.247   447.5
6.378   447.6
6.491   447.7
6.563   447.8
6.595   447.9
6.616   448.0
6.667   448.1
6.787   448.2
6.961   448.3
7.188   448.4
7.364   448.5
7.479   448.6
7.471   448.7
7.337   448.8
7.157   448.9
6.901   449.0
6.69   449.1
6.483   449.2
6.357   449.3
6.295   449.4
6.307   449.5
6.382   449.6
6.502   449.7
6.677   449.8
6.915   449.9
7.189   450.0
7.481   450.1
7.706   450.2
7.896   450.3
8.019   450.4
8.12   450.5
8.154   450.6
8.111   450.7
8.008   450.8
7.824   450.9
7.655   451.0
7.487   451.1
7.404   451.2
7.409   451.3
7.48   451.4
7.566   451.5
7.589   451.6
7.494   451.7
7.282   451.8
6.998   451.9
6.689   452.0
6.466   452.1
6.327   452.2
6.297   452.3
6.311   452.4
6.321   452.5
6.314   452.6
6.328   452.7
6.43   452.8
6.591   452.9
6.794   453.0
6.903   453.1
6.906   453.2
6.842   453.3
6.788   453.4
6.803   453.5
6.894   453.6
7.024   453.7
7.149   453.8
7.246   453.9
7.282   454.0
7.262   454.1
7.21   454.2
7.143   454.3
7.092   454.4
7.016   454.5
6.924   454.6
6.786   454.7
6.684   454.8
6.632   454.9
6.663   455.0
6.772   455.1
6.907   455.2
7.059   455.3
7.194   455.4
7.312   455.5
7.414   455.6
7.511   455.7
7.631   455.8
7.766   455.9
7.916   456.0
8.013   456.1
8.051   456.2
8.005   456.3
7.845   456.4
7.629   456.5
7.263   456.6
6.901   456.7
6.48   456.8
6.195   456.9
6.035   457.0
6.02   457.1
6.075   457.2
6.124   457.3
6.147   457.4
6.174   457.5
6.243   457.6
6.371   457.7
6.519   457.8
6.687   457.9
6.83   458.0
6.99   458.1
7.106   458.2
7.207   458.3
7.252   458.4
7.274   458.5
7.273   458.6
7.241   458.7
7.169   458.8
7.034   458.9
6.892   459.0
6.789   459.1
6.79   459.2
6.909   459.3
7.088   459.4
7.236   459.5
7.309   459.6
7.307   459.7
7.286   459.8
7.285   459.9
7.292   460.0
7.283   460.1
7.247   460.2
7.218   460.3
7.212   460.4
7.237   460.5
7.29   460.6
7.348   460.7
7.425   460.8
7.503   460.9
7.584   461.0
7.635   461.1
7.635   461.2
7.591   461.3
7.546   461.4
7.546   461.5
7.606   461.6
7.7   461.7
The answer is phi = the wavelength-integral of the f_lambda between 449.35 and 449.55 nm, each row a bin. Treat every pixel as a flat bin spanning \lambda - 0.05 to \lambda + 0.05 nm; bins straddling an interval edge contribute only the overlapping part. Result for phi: 1.26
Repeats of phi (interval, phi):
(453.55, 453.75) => 1.39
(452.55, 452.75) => 1.26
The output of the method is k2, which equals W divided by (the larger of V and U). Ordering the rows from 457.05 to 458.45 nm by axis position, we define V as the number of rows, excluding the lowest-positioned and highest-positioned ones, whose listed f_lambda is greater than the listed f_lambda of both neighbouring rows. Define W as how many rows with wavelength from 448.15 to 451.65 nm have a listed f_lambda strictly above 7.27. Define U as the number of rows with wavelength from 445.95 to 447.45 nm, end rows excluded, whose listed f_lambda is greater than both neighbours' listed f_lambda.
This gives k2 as 20.0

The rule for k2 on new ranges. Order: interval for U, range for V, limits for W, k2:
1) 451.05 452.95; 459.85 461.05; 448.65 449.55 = 1.0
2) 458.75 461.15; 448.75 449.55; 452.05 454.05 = 0.5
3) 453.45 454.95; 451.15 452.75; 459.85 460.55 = 1.5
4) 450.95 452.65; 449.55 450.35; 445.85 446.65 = 0.0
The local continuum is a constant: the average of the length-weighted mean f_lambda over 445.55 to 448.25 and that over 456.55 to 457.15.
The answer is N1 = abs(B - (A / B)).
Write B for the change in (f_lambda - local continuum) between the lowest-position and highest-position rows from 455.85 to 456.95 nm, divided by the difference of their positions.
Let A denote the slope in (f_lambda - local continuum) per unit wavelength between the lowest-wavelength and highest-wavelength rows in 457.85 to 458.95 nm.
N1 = 1.4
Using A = 0.3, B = -1.6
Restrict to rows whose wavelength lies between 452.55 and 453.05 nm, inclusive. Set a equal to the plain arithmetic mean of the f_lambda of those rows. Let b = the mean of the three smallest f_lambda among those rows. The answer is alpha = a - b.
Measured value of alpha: 0.13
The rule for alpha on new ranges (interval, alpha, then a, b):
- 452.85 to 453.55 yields 0.08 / 6.80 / 6.72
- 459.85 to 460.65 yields 0.04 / 7.26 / 7.22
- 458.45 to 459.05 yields 0.12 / 7.15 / 7.03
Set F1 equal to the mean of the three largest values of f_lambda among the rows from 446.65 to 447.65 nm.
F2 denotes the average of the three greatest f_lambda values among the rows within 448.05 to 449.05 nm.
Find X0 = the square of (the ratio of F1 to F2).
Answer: 0.73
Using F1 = 6.3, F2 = 7.4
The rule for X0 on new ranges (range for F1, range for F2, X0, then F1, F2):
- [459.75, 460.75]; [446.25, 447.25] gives 1.26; 7.3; 6.5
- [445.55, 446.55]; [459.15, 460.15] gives 0.79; 6.5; 7.3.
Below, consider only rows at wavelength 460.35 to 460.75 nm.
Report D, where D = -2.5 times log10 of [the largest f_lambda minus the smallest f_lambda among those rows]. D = 2.2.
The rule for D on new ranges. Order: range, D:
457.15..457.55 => 2.5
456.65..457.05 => 0.2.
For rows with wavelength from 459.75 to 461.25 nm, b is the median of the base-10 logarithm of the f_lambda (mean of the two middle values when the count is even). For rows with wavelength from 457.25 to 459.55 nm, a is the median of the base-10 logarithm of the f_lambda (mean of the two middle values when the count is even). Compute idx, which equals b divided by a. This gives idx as 1.03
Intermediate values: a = 0.839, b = 0.86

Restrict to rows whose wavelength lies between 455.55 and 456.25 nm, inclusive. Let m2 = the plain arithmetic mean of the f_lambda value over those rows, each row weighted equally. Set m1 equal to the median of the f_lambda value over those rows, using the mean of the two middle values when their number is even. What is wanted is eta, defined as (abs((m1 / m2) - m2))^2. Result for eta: 46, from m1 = 7.8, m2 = 7.76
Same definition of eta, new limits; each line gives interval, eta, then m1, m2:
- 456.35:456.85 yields 39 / 7.3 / 7.22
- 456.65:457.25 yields 28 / 6.1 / 6.28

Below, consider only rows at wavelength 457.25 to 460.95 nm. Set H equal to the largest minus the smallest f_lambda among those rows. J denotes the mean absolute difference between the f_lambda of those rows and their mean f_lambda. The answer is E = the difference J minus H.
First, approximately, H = 1.38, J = 0.31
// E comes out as -1.1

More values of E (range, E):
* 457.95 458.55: -0.3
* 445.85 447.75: -0.5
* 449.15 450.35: -1.1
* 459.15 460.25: -0.4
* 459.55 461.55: -0.3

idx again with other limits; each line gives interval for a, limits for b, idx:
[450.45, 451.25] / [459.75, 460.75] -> 0.96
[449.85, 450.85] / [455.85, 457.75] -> 0.90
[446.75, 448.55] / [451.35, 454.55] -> 1.04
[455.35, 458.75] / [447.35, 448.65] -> 0.96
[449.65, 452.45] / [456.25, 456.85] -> 1.00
